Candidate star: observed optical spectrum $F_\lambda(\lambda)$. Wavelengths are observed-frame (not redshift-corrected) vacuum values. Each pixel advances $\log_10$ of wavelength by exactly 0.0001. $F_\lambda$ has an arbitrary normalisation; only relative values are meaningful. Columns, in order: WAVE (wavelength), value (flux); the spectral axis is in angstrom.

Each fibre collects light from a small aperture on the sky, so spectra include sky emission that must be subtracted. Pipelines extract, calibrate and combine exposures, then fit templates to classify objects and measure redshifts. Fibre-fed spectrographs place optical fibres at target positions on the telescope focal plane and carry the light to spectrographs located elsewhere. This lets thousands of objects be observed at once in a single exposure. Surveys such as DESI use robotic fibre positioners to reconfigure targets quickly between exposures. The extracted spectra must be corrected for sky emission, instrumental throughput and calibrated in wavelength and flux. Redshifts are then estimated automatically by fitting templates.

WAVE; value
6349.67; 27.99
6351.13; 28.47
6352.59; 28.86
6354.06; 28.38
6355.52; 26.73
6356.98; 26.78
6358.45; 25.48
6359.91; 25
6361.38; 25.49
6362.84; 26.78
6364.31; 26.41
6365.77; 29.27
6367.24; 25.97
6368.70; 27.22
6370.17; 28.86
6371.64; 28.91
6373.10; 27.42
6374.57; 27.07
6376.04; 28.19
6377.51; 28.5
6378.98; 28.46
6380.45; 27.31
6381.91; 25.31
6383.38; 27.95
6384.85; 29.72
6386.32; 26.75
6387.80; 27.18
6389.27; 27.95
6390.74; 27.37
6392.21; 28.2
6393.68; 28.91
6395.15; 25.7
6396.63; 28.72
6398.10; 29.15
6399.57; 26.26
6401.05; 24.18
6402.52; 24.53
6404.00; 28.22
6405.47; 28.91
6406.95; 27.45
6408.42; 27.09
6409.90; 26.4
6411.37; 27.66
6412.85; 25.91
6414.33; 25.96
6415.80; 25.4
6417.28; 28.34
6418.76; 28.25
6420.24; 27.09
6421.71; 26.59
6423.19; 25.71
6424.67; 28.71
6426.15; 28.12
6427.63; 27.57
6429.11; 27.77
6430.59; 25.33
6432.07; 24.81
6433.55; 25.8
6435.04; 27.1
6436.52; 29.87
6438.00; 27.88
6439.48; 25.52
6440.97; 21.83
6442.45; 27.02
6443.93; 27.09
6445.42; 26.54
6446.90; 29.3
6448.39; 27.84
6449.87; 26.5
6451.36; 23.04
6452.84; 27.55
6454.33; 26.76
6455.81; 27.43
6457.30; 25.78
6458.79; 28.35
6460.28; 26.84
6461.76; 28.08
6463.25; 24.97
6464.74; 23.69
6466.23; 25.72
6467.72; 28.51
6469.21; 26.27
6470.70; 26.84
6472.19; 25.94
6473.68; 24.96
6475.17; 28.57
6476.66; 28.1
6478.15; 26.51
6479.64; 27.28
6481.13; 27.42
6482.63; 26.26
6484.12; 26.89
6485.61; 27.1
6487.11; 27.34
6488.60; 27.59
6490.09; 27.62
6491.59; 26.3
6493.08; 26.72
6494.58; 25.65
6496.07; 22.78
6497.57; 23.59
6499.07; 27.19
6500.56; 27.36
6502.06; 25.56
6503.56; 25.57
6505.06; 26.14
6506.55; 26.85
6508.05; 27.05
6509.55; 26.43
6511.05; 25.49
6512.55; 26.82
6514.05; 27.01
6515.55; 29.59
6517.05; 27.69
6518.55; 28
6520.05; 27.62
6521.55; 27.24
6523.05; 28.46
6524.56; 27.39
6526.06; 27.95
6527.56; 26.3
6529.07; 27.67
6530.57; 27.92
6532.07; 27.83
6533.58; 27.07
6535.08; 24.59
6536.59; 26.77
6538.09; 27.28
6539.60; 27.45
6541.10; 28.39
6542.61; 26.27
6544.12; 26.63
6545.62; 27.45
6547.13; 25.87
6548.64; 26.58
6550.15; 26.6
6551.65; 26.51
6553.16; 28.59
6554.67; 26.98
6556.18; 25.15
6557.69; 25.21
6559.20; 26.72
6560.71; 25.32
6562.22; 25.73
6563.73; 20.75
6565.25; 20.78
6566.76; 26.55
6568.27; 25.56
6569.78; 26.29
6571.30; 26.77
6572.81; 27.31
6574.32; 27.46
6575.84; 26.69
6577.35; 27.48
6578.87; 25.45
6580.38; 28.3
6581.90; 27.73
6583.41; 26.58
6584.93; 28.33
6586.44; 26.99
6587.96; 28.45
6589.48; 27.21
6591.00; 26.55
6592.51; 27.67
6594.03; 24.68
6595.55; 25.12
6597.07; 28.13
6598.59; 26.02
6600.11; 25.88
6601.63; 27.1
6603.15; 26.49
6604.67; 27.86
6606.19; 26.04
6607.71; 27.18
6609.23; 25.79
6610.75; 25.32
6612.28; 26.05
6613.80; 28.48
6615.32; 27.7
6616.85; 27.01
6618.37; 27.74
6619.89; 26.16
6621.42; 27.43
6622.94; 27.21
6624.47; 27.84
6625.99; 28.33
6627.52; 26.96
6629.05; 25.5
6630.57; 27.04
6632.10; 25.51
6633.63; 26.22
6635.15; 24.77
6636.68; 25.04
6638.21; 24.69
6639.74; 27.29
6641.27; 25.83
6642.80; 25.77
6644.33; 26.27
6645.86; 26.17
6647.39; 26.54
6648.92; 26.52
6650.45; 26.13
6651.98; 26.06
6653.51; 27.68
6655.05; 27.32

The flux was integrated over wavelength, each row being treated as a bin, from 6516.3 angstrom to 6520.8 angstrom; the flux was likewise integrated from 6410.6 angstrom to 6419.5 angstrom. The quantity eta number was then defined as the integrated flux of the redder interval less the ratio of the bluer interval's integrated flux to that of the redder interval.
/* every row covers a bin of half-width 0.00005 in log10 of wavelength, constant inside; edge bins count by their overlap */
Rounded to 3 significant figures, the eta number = 123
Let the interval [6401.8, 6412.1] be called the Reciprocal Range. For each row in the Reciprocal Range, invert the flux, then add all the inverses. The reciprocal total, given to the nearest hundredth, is 0.26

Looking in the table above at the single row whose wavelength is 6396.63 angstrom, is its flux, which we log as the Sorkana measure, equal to 28.72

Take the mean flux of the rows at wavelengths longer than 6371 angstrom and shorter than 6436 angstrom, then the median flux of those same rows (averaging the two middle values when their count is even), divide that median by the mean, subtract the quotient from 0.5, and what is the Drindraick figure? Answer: -0.506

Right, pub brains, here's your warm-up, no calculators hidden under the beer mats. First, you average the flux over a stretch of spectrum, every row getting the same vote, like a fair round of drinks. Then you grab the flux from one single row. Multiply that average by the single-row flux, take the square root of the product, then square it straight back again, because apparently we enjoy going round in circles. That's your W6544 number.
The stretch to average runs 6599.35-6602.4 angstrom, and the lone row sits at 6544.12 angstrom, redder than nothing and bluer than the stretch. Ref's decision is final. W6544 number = 705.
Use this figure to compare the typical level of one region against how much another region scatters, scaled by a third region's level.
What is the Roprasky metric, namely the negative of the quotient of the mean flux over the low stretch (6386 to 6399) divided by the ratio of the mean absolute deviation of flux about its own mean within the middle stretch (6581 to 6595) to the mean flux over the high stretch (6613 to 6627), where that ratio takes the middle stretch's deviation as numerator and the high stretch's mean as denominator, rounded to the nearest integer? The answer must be -923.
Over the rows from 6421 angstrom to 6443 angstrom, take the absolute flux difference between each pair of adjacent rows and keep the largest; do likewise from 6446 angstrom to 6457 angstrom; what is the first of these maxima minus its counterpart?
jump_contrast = 0.68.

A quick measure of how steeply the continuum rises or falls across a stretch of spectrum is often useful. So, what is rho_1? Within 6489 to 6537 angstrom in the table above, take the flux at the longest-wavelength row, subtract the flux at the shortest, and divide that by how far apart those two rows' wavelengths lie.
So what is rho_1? -0.02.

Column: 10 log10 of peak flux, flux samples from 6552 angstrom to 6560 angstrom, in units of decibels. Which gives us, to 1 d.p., 14.6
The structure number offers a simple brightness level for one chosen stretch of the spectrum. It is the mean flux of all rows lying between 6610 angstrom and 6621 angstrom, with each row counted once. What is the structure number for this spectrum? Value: 26.9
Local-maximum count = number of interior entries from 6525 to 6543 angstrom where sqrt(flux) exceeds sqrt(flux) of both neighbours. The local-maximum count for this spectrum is 2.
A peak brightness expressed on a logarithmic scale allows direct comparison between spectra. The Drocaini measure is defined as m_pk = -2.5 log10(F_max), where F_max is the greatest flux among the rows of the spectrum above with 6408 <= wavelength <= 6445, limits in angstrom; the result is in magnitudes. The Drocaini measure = -3.69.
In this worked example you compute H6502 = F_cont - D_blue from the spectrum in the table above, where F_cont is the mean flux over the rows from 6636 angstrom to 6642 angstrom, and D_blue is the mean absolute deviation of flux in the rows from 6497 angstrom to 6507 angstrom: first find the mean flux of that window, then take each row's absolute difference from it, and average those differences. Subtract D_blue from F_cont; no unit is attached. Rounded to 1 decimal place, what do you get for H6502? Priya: 24.7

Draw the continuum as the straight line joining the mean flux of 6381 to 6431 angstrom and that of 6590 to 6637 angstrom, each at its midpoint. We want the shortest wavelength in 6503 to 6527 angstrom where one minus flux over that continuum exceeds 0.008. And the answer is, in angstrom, 6503.56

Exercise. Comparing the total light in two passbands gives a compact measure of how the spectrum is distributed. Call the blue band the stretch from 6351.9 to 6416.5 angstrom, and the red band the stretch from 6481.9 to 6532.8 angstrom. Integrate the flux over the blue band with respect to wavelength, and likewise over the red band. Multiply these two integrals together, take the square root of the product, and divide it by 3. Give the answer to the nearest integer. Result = 517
